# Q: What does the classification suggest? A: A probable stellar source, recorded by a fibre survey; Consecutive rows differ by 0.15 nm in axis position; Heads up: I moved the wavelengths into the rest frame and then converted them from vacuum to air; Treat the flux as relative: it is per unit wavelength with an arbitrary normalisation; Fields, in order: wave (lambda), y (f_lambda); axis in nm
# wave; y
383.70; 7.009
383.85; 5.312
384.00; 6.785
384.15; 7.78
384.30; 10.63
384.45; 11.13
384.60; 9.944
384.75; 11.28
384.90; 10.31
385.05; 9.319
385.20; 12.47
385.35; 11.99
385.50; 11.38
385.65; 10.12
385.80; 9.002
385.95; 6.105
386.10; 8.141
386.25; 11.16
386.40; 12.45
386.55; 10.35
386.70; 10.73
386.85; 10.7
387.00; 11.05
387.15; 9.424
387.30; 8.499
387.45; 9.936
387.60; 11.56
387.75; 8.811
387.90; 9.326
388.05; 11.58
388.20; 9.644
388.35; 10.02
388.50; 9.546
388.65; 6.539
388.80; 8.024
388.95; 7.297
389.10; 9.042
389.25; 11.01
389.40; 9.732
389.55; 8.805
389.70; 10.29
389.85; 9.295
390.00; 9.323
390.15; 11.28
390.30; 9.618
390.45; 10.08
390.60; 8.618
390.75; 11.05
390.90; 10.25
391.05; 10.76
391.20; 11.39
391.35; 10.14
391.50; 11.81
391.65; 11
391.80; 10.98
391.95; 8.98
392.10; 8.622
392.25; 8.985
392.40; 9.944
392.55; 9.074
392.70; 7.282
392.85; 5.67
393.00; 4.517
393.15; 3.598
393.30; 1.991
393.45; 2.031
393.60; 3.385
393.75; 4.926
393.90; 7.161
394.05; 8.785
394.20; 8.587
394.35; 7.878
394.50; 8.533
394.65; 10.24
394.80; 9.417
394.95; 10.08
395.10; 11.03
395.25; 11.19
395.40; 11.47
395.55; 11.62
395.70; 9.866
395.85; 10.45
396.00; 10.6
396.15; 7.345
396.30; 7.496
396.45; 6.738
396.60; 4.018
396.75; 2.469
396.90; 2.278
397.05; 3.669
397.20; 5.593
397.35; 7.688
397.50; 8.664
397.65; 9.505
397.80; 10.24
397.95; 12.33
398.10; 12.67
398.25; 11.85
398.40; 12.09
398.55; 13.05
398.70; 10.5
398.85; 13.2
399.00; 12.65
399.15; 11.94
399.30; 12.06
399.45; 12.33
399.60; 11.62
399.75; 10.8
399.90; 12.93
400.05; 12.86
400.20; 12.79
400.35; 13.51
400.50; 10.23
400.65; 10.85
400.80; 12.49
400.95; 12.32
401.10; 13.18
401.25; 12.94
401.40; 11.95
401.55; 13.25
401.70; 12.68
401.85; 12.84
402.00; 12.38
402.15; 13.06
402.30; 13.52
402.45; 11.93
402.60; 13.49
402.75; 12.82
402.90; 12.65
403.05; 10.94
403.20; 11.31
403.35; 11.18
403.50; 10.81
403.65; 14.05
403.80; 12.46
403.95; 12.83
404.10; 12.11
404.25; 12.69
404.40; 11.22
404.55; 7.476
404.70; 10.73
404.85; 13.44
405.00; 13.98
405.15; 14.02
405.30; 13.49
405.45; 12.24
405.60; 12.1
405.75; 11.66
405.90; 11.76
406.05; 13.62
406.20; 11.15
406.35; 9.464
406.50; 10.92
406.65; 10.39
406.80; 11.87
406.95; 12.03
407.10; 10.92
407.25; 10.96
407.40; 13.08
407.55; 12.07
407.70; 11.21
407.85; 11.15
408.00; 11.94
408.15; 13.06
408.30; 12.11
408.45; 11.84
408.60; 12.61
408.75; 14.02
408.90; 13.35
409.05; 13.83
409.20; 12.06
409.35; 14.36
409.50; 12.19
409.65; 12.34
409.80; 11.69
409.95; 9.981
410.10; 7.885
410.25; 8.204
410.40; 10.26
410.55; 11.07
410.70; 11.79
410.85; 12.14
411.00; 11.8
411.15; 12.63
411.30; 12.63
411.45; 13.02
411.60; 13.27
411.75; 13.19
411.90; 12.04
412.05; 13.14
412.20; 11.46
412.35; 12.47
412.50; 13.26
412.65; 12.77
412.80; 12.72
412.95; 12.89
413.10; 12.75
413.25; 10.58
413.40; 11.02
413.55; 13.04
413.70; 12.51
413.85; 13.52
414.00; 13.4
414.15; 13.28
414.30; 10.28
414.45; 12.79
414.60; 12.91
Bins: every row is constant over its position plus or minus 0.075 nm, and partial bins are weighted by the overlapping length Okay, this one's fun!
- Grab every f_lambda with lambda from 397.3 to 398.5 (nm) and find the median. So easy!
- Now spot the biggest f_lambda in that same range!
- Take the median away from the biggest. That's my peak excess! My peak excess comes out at 1.6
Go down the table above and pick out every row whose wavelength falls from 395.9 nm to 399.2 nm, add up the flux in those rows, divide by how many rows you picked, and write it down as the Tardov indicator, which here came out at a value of 8.9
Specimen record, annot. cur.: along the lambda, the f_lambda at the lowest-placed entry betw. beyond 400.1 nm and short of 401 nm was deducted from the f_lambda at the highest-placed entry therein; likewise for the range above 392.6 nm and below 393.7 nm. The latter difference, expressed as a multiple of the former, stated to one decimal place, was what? 8.3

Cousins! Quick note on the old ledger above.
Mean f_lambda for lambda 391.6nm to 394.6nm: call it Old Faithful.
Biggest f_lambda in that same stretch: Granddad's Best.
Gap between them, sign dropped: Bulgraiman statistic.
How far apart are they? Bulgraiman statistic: 3.9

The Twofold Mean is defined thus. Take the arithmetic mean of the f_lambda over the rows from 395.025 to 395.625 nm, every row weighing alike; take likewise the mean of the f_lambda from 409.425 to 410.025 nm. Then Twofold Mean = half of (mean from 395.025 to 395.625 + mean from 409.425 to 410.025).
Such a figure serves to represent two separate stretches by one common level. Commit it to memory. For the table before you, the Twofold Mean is 11.44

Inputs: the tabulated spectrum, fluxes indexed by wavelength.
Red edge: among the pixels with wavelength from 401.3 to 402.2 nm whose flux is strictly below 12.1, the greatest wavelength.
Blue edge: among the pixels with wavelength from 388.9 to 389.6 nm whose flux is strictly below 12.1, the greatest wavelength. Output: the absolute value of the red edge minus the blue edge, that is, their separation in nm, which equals 11.85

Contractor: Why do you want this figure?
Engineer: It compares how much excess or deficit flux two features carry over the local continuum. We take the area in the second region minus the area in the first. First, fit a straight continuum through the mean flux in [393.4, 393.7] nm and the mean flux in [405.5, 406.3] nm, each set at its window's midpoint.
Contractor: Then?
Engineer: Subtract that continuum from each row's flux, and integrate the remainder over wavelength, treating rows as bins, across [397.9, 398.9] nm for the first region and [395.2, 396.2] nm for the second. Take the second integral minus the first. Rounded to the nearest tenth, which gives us 0.2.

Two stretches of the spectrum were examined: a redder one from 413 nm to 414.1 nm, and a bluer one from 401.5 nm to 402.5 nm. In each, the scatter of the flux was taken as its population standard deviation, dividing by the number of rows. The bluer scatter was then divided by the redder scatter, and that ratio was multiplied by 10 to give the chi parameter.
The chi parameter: 4.7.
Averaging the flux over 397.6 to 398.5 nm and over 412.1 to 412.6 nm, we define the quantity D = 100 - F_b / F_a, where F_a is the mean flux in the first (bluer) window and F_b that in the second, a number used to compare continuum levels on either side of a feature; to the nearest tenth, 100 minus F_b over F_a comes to 98.9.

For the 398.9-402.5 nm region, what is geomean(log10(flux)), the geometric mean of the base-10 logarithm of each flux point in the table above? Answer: 1.09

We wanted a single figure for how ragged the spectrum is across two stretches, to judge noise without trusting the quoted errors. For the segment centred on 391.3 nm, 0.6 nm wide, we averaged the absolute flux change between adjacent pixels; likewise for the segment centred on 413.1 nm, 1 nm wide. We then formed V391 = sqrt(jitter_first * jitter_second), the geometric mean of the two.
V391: 0.99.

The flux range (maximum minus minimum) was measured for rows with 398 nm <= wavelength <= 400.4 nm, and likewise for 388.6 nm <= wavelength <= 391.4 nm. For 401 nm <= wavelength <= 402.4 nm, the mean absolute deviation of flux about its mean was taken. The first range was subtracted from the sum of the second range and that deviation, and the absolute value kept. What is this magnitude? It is 2.2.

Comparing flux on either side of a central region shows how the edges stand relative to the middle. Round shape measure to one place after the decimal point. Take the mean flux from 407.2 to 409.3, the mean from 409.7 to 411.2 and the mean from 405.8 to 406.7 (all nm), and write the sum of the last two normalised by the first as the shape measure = 1.8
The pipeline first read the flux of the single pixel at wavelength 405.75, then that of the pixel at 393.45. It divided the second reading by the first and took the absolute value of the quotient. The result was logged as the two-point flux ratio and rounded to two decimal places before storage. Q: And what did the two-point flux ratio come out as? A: 0.17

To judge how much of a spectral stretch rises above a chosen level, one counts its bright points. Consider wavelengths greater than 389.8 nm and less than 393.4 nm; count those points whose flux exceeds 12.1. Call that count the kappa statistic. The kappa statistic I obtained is 0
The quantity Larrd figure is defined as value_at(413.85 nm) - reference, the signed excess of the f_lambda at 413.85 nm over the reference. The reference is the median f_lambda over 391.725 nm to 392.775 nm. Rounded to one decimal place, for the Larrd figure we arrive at 4.5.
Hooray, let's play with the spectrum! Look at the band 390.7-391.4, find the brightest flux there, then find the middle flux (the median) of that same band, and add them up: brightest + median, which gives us 22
